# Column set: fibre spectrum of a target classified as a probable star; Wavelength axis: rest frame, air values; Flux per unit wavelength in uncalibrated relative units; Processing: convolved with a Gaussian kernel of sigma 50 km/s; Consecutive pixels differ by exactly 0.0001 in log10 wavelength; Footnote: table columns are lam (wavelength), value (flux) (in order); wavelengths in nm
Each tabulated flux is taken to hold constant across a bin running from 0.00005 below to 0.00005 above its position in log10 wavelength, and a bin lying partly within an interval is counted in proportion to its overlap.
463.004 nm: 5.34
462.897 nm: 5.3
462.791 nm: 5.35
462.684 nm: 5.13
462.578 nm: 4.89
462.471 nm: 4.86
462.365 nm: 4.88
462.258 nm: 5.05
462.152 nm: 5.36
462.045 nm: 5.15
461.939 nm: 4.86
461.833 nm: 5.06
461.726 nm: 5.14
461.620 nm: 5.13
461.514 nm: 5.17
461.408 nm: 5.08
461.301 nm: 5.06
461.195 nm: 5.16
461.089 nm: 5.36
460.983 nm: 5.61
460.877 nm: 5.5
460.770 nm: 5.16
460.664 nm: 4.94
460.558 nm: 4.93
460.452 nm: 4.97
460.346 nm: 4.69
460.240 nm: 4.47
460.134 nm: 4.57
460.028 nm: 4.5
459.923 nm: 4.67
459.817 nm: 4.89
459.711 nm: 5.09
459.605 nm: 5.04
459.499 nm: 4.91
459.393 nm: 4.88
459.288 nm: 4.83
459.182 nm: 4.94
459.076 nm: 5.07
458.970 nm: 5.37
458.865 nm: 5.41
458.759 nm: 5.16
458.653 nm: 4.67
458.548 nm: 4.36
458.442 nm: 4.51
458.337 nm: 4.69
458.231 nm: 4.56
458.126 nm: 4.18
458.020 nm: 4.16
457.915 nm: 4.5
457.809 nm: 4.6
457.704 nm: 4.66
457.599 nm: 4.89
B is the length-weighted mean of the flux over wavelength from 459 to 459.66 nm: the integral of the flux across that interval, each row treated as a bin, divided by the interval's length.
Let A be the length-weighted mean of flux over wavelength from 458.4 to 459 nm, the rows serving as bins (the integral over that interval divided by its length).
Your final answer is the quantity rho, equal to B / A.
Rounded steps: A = 4.90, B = 4.96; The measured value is 1.01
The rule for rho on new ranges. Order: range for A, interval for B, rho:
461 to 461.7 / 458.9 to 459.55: 0.97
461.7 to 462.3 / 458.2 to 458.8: 0.91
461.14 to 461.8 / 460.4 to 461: 1.01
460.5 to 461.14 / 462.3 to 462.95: 0.97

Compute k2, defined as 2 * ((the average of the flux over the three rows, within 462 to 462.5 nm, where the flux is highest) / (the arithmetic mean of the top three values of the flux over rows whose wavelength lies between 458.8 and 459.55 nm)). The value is 1.96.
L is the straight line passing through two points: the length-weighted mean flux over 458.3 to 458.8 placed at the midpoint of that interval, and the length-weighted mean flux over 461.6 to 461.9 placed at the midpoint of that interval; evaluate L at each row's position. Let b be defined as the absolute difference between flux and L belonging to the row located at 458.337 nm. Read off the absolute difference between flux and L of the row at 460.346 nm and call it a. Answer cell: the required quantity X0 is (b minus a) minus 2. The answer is -2.2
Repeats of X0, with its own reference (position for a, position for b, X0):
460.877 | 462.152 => -2.3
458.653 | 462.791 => -1.9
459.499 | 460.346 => -1.9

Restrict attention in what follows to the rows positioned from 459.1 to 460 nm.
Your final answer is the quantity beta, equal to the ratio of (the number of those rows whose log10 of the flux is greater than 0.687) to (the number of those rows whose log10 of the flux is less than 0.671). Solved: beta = 6.0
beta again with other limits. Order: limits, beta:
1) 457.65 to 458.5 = 0.0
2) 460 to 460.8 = 1.3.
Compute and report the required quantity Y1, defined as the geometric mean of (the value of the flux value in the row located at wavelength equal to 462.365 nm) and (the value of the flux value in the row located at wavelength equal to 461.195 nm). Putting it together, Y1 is 5.02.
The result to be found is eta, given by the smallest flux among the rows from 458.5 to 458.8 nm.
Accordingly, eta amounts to 4.36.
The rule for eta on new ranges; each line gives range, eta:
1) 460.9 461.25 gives 5.16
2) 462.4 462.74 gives 4.86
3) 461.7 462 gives 4.86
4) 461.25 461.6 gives 5.06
